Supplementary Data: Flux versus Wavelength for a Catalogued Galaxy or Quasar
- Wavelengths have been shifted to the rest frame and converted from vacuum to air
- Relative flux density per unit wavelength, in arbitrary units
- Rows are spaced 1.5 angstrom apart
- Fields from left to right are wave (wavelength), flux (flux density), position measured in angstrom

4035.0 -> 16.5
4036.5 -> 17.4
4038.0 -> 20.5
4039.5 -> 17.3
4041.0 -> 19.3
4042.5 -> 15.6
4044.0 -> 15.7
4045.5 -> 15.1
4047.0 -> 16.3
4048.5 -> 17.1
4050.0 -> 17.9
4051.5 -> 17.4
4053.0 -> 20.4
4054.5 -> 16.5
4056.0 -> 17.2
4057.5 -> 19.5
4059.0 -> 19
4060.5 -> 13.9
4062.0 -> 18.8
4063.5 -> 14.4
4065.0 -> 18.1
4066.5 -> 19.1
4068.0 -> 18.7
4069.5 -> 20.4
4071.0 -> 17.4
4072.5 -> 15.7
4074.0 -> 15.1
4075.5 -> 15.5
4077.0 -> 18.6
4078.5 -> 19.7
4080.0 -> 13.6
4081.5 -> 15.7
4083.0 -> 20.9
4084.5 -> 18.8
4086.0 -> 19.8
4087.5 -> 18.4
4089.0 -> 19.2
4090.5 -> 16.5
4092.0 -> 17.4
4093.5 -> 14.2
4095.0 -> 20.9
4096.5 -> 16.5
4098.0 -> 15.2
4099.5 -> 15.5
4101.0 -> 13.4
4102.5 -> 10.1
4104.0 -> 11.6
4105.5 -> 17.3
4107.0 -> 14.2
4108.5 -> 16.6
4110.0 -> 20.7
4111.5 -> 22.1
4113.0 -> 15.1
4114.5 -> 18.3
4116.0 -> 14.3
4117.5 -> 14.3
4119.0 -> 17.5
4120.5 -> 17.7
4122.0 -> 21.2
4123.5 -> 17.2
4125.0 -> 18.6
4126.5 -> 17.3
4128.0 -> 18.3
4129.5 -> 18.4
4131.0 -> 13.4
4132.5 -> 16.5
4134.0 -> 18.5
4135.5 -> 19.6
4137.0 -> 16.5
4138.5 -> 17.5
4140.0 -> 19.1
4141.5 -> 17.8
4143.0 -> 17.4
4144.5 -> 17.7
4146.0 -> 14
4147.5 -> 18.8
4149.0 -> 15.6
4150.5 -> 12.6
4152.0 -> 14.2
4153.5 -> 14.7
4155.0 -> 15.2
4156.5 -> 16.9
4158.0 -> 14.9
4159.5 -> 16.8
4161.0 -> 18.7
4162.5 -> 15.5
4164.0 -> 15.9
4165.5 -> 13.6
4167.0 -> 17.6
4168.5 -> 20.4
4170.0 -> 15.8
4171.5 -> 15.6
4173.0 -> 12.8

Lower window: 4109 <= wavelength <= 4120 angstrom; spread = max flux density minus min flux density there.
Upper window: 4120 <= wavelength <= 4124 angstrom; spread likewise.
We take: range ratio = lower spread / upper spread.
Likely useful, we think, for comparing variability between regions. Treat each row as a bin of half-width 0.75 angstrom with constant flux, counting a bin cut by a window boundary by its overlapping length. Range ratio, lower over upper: 1.95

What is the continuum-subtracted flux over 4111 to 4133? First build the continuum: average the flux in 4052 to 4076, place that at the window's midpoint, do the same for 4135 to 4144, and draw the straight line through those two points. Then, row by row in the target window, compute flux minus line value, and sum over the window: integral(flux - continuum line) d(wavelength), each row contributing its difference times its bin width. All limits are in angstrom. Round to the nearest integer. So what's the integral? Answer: -12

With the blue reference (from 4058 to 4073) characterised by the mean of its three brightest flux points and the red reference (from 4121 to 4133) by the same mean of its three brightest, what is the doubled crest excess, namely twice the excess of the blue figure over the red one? 0.2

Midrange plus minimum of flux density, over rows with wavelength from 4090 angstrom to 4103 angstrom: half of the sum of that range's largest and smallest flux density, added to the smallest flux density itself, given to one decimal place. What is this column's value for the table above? 25.6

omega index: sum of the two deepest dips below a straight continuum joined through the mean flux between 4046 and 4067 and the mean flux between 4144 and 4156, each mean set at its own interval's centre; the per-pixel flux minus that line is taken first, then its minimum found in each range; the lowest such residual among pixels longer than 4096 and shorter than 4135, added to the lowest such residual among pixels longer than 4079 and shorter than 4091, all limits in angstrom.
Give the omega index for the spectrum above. -10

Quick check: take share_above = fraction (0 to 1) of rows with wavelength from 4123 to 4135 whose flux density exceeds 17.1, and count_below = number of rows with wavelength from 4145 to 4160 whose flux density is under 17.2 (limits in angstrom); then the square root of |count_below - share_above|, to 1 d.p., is 2.9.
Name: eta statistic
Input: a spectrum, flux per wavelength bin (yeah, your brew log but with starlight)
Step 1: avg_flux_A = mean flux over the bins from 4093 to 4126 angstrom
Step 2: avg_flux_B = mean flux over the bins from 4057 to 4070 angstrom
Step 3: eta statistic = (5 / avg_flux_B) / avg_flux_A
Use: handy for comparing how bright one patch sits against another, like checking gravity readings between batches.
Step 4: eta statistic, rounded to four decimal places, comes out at 0.0169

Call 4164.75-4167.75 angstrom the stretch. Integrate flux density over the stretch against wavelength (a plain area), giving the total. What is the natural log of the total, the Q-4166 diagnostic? 3.85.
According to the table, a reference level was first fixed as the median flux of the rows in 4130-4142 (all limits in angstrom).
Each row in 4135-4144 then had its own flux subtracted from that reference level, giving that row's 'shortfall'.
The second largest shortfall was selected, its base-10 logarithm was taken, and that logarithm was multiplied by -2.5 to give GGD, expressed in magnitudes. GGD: 1.5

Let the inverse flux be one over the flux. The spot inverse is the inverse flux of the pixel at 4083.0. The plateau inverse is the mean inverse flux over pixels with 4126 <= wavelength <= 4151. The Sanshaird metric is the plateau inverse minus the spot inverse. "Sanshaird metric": 0.012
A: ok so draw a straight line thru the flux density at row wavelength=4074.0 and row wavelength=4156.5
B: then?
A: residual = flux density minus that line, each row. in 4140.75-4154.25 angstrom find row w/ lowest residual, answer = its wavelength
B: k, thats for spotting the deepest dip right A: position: 4150.5 angstrom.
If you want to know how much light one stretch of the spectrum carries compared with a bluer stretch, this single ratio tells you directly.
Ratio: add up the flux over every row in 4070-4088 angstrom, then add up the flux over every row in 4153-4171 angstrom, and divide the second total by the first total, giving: 0.94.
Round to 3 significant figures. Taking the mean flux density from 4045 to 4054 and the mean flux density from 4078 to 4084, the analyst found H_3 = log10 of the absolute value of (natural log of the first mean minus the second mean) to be 1.16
